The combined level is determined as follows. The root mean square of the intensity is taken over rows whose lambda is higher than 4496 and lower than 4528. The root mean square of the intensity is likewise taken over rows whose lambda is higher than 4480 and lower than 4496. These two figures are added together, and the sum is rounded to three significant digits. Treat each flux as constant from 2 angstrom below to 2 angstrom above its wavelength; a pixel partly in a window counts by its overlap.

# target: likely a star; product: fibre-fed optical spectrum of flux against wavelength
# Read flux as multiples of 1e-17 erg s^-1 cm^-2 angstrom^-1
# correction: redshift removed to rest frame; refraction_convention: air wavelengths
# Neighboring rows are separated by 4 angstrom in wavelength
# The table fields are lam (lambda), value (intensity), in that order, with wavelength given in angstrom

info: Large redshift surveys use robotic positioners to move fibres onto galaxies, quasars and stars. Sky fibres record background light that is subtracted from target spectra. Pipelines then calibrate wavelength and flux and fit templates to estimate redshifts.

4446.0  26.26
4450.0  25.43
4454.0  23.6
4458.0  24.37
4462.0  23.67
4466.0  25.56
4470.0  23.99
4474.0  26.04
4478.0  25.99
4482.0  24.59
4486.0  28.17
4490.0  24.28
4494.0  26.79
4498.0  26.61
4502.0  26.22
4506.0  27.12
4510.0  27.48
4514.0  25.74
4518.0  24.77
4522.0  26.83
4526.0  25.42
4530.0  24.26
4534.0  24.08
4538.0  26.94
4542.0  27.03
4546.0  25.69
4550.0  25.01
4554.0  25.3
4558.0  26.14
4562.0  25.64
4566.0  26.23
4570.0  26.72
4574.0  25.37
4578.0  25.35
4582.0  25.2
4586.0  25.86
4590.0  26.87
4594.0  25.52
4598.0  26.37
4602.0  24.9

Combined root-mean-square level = 52.3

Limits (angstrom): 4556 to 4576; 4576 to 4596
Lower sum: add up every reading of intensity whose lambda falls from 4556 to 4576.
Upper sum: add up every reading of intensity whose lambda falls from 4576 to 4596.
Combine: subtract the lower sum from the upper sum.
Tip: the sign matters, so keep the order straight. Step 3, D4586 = -1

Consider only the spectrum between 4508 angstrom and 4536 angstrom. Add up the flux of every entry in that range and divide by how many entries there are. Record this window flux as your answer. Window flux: 25.5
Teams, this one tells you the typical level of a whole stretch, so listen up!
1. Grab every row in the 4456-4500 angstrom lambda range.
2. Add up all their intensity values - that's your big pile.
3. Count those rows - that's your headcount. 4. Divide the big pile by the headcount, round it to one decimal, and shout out 25.5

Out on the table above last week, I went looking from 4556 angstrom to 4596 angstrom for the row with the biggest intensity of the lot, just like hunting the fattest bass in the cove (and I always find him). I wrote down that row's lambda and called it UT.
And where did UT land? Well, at 4590.0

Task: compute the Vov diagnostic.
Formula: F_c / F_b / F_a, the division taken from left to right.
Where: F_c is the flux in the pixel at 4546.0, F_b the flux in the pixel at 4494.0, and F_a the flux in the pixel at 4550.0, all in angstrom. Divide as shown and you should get 0.038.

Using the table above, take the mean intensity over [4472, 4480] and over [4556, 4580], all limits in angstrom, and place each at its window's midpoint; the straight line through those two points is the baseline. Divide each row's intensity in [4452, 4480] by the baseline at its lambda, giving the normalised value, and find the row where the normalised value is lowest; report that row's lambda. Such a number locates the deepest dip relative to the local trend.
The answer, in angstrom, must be 4454.0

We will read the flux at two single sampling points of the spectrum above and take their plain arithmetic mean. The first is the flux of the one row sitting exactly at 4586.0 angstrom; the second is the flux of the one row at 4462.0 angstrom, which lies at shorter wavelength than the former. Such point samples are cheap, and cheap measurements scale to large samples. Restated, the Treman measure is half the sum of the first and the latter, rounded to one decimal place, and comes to 24.8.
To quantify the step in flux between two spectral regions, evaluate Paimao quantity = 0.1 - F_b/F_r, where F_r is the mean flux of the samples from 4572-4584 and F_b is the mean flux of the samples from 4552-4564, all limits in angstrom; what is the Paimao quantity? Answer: -0.915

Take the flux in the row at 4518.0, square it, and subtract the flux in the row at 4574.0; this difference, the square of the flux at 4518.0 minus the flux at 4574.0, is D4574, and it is 588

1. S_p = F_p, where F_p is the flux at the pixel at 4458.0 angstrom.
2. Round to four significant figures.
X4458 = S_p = 24.37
